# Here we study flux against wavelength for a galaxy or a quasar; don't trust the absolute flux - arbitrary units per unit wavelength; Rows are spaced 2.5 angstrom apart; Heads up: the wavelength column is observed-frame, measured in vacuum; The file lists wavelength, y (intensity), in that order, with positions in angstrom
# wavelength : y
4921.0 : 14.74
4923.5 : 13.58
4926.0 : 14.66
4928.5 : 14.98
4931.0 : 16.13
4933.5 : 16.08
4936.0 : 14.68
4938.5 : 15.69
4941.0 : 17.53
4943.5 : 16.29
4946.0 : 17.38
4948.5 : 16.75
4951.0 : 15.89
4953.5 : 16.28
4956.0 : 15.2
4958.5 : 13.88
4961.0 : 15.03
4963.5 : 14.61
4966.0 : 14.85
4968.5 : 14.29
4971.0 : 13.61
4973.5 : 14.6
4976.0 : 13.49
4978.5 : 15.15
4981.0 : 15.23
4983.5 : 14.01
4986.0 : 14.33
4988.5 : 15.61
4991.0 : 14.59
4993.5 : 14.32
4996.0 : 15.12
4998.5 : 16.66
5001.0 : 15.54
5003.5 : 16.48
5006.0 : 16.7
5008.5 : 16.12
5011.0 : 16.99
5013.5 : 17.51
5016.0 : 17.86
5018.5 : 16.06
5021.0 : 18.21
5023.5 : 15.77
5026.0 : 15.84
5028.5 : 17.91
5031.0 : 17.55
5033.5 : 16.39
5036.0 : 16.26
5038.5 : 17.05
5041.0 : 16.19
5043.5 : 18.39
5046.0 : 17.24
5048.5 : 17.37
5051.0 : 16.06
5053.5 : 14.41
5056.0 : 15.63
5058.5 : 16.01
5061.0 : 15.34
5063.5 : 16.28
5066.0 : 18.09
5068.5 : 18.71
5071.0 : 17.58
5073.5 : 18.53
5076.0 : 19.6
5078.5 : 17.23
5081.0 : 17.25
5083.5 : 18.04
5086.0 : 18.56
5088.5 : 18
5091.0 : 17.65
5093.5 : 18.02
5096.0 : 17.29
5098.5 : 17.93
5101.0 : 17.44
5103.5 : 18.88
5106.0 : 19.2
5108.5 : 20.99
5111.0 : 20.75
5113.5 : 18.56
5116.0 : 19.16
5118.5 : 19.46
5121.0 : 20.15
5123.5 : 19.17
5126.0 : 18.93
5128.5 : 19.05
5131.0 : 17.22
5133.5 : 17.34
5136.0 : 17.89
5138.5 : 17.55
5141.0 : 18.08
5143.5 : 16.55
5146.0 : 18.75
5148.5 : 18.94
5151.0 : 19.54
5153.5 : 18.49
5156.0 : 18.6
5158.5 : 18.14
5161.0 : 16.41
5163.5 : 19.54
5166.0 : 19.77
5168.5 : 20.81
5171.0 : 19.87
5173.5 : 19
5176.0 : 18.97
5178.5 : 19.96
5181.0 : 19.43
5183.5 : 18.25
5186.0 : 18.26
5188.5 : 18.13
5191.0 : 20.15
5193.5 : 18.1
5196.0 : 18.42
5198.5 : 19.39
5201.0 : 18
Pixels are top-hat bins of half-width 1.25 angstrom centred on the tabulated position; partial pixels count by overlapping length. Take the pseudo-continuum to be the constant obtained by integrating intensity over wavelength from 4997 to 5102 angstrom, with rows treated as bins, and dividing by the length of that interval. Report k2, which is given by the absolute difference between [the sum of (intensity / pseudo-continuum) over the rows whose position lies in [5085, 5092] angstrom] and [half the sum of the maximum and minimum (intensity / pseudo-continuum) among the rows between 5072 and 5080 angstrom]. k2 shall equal 2.10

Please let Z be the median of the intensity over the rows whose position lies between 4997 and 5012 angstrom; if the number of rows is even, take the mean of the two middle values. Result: 16.6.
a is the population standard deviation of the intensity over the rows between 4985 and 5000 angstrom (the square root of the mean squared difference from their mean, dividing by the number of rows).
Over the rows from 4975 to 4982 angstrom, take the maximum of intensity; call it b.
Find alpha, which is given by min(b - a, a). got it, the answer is 0.83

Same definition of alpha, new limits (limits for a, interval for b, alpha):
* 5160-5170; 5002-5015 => 1.64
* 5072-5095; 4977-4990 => 0.70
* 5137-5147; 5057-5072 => 0.80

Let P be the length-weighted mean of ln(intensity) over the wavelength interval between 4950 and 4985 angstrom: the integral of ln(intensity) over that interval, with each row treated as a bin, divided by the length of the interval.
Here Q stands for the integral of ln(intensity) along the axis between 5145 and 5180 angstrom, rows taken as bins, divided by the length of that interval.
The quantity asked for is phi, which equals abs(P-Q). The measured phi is 0.26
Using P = 2.69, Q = 2.95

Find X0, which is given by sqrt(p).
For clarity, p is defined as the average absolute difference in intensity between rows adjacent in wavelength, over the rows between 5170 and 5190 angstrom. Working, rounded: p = 0.53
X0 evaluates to 0.73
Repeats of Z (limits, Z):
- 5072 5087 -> 18.3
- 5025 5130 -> 17.9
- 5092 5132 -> 19.0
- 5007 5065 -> 16.3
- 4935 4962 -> 15.9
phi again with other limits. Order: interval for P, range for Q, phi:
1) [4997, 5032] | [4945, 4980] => 0.11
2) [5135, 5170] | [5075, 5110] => 0.01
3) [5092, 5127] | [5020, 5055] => 0.13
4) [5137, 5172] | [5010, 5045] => 0.09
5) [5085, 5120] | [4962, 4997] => 0.25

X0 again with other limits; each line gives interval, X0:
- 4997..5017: 0.81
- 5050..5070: 1.02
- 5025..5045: 1.04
